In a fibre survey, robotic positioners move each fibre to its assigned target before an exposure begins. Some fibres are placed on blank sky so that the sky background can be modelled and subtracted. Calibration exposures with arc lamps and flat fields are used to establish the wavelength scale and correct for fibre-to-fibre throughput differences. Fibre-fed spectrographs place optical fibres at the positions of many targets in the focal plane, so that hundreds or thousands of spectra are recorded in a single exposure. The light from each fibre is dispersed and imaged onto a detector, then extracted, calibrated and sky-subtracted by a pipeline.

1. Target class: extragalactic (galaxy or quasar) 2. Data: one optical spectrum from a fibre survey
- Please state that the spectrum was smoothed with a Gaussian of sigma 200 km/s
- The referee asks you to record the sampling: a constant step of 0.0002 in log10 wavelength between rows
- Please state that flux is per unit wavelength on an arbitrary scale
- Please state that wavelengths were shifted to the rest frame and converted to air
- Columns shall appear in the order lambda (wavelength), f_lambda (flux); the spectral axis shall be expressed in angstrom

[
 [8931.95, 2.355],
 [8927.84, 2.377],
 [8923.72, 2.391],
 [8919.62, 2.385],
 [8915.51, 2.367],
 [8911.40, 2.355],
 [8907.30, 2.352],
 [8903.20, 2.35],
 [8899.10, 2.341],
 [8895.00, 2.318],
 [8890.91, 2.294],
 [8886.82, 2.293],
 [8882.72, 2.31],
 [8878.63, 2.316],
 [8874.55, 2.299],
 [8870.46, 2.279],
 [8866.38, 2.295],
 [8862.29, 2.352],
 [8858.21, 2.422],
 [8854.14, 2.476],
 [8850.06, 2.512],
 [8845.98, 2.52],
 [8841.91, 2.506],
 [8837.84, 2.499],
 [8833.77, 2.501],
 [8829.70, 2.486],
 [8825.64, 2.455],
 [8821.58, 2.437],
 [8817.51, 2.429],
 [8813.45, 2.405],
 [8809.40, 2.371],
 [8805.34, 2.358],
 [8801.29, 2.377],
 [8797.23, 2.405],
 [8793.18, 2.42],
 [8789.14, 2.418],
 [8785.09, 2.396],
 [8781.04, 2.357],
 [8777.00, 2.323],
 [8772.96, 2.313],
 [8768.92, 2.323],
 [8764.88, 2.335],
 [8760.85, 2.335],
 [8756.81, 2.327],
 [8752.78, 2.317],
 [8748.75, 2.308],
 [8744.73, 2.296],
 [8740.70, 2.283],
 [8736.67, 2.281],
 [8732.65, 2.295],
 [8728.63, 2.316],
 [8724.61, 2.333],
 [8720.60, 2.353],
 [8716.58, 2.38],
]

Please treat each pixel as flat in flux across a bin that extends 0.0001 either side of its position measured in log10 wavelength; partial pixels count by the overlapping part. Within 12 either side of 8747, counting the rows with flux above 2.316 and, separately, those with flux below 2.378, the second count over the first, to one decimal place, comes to 3.0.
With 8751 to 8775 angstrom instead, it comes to 1.2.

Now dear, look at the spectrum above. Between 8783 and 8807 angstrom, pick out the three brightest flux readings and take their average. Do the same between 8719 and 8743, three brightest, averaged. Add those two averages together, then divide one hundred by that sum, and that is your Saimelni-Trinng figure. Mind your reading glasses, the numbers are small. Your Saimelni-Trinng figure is 21.1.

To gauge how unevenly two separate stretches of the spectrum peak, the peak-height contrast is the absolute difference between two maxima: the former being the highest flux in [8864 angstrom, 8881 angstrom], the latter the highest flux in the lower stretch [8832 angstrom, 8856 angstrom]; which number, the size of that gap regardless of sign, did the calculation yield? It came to 0.204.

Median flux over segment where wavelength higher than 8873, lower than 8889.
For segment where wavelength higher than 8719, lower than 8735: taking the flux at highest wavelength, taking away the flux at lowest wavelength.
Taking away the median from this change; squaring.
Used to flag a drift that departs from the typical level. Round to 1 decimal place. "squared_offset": 5.6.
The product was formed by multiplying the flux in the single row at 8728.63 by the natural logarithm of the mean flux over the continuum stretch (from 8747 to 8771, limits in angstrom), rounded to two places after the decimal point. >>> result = 1.95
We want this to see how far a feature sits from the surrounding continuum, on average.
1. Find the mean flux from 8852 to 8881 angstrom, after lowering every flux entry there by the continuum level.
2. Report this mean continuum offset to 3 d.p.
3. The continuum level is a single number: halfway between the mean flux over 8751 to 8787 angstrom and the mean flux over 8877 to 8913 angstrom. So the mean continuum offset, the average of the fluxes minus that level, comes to 0.018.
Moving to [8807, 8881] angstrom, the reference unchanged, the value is 0.089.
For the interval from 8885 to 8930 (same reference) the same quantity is 0.017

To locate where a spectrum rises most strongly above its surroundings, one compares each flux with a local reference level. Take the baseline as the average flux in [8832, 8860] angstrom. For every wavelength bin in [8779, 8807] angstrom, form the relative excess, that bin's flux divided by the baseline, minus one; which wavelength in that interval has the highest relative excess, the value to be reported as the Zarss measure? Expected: 8793.18 angstrom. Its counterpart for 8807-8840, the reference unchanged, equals 8833.77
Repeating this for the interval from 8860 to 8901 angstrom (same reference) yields 8862.29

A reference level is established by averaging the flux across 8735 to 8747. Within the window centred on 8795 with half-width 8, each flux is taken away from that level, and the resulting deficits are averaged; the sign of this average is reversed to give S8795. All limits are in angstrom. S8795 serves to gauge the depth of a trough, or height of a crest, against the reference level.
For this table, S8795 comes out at 0.12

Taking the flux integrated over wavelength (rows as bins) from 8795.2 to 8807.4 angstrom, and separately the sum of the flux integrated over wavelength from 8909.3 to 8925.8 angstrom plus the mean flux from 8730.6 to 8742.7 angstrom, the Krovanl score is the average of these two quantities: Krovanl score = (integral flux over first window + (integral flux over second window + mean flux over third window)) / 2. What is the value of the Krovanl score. 35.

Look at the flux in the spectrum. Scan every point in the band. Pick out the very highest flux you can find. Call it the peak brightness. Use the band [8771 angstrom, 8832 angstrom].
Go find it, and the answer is 2.486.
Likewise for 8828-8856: 2.52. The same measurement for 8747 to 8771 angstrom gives 2.335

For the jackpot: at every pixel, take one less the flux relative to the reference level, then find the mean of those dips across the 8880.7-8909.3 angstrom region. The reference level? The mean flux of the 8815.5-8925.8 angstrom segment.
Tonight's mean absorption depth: 0.028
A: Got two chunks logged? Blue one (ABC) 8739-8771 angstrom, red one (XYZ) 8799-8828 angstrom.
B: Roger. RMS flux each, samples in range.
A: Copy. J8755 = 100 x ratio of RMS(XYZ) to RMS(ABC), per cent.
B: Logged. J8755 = 103.9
